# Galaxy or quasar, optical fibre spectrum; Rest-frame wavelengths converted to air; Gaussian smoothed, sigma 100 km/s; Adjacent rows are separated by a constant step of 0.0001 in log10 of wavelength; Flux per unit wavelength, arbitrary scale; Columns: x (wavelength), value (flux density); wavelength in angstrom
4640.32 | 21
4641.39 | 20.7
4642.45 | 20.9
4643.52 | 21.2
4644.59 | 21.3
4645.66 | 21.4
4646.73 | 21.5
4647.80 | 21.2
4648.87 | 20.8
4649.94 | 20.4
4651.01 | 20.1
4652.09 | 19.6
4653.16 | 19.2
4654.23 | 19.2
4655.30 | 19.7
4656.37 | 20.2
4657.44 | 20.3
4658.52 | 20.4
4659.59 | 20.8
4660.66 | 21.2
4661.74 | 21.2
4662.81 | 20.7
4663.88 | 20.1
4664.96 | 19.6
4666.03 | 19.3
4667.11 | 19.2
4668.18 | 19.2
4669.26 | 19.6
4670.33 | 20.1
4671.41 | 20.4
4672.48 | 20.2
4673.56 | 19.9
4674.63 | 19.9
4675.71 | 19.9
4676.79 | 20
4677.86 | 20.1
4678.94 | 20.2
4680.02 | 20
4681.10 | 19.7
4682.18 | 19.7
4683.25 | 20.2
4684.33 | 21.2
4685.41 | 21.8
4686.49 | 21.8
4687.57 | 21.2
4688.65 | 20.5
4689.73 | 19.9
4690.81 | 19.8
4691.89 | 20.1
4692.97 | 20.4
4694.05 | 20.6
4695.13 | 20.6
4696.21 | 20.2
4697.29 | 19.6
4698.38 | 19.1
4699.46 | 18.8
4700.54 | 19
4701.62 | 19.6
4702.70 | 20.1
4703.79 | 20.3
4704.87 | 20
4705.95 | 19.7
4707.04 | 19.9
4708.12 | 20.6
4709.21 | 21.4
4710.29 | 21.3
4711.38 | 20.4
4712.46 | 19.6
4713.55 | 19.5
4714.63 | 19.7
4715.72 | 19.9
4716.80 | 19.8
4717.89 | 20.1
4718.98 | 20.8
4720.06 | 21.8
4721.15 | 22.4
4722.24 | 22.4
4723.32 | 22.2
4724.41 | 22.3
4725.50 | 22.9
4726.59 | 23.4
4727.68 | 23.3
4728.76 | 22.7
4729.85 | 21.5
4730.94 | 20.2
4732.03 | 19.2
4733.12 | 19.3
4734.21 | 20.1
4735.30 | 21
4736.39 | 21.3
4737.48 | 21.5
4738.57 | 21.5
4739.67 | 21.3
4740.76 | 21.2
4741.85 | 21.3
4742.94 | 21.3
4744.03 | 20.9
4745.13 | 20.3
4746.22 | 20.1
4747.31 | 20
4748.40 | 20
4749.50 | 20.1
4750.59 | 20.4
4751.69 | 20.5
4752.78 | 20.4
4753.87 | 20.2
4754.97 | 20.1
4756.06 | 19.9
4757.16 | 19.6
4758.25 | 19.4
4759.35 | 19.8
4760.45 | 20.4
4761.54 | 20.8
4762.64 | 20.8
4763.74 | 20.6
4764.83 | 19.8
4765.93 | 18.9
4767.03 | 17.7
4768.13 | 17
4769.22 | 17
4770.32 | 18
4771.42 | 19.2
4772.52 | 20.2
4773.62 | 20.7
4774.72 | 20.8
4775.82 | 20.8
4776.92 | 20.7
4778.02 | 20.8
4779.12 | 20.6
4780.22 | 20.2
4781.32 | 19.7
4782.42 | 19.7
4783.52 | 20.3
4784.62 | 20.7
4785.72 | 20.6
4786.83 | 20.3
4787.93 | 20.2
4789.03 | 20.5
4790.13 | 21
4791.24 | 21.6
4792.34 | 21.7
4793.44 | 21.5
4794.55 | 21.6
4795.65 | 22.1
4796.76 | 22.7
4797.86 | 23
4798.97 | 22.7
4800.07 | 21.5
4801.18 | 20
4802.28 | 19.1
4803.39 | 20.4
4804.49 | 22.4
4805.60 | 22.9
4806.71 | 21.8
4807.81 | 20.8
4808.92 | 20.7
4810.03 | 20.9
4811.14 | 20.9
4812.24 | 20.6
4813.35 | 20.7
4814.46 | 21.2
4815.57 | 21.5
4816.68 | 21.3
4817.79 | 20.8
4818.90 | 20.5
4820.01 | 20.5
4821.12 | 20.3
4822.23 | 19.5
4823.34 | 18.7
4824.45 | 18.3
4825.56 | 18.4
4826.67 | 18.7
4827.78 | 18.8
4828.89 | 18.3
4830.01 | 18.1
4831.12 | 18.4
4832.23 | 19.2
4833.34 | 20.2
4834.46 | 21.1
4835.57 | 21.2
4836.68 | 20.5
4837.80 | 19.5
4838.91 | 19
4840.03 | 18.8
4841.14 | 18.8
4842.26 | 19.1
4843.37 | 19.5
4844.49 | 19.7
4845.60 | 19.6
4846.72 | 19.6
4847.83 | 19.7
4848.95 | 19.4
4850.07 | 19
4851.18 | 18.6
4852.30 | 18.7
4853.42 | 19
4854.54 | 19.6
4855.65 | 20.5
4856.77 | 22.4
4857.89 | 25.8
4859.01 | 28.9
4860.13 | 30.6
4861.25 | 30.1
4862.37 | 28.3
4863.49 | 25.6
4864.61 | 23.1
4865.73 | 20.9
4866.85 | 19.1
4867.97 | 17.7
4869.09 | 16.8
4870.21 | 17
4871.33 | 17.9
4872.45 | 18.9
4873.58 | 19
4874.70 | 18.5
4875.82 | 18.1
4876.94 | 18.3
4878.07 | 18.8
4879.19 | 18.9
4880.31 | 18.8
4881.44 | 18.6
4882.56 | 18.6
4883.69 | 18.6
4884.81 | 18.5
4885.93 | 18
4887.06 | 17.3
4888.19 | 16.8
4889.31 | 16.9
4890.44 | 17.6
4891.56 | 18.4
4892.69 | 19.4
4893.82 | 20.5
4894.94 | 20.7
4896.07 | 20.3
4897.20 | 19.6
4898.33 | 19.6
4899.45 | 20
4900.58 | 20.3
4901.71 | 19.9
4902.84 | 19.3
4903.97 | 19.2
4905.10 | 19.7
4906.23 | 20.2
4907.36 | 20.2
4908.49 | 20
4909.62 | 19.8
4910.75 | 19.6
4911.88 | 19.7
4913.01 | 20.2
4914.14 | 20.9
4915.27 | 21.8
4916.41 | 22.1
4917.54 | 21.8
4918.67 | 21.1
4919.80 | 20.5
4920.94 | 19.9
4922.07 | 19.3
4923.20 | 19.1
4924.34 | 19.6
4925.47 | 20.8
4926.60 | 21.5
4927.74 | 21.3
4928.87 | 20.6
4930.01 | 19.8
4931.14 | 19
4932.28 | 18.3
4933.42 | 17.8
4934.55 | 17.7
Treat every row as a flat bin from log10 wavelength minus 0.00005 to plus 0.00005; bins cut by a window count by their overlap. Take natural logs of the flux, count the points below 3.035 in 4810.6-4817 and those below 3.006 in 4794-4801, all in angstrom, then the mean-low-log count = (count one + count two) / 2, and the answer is 1.0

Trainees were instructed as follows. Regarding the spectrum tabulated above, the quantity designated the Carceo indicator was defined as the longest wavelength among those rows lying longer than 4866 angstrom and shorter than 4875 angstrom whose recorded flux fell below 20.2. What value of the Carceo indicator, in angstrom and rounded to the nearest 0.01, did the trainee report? 4874.70 angstrom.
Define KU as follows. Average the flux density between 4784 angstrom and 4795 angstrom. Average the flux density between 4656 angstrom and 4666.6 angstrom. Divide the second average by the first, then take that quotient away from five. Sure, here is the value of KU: 4.03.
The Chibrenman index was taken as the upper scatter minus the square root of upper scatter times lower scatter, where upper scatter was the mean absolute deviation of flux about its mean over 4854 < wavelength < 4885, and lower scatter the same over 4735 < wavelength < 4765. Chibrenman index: 2.0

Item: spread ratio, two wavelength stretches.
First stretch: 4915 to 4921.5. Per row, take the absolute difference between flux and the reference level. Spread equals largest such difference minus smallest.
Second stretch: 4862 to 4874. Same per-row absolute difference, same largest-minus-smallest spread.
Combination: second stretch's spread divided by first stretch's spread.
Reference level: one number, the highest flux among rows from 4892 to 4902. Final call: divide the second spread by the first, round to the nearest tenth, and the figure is 6.2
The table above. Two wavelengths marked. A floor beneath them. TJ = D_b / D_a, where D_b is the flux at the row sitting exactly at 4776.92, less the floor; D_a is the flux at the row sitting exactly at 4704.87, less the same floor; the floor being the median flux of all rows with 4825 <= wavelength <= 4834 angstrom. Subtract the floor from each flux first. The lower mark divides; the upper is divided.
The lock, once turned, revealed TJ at 1.5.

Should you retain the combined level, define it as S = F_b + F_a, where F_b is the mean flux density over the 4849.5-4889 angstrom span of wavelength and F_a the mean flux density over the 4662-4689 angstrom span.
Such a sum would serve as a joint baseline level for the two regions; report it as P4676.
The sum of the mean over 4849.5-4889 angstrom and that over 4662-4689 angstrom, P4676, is 40.6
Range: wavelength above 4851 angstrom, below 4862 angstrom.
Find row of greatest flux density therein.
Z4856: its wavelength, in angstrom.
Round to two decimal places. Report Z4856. 4860.13 angstrom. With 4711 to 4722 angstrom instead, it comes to 4721.15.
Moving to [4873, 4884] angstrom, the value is 4873.58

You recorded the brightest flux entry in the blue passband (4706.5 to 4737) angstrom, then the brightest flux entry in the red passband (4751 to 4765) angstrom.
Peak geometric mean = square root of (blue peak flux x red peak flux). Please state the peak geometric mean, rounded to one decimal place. 22.1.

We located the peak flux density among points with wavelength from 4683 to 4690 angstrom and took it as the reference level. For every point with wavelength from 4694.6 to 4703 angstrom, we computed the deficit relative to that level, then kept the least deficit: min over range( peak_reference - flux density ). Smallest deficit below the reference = 1.2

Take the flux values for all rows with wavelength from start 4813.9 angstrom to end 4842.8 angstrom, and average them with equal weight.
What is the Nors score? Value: 19.64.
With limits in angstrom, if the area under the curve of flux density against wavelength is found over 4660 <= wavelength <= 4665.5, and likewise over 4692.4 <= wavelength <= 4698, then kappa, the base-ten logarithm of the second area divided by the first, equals 0.00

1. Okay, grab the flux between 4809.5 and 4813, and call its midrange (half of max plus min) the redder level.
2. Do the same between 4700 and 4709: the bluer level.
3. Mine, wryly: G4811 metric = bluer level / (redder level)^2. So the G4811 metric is 0.046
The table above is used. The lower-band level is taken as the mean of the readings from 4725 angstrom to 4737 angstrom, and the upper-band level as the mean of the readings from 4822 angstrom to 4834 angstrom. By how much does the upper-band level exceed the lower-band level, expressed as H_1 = -2.6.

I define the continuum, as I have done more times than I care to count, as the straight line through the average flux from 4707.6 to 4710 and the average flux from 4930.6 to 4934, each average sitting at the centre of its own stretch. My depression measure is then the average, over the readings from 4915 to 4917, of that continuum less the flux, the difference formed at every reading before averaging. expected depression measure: -3.4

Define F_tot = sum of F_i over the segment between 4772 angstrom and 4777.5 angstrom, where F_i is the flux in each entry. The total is 103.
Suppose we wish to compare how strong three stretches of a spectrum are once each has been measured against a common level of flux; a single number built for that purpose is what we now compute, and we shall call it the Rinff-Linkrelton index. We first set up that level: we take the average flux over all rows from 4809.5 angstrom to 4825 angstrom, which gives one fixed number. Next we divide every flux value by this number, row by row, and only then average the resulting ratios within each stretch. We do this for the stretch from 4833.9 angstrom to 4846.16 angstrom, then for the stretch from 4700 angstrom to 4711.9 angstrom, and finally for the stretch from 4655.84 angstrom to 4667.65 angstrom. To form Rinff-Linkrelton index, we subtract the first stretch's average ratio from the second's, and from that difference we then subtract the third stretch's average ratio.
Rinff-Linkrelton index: -0.97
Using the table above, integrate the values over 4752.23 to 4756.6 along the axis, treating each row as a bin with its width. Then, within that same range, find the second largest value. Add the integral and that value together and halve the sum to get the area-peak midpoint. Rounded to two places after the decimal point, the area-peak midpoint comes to 54.22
